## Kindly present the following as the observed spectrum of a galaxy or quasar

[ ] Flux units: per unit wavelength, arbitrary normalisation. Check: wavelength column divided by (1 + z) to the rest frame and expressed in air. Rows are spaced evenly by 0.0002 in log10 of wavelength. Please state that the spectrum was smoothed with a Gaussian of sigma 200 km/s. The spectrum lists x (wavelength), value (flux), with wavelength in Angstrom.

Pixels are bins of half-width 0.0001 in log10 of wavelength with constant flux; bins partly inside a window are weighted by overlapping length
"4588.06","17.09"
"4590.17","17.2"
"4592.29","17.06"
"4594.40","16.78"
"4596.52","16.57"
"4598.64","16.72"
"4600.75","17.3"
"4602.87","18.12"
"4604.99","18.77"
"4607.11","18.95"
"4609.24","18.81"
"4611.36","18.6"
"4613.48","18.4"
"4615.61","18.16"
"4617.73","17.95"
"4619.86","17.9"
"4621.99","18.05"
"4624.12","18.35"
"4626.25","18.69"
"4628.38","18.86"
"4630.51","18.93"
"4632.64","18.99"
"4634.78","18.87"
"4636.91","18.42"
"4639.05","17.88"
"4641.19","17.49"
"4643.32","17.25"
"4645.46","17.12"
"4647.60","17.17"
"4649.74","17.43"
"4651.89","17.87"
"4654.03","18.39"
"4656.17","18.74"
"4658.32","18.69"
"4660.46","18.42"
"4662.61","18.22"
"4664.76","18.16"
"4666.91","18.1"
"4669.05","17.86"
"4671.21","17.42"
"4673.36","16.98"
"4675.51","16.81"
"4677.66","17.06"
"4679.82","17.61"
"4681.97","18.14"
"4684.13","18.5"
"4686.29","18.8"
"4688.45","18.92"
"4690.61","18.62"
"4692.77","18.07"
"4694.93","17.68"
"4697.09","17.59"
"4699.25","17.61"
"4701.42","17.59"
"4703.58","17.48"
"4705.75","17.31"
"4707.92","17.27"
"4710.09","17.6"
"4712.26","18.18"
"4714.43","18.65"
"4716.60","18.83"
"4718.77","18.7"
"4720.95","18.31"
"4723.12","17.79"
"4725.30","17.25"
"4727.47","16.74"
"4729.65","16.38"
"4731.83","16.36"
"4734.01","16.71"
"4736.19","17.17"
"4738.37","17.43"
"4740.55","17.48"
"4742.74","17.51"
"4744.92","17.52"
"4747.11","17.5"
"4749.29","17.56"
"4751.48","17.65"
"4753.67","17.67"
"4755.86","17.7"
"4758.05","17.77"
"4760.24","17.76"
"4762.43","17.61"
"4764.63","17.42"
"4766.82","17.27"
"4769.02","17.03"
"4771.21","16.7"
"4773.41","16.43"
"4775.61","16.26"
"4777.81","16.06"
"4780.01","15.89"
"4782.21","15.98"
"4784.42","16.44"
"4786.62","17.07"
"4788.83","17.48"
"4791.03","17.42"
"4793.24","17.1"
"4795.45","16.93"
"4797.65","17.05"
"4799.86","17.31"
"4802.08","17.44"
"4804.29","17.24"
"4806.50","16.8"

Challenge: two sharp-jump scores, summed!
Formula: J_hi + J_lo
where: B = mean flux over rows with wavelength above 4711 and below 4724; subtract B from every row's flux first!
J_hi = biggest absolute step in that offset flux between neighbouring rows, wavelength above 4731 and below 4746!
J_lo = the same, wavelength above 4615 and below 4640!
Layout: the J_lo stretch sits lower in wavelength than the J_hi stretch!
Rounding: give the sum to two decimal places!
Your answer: 1.00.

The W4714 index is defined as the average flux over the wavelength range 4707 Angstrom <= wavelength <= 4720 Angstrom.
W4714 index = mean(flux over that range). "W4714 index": 18.2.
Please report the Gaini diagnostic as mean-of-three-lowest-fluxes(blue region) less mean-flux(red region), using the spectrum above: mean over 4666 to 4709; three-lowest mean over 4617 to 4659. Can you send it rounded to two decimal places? -0.59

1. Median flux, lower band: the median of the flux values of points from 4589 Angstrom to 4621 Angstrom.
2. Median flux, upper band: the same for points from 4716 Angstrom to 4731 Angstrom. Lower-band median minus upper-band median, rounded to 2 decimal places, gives 0.16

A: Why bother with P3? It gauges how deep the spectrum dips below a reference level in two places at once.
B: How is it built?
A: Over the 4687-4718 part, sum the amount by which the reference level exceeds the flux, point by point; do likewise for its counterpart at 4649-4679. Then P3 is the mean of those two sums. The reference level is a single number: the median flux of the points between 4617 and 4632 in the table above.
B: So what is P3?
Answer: 6.1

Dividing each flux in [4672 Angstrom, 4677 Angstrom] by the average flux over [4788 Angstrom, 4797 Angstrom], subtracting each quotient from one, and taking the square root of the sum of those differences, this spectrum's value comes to 0.20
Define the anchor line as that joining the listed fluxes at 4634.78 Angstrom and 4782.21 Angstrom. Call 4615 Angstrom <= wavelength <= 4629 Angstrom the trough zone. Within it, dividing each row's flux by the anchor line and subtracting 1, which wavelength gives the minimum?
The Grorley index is 4619.86 Angstrom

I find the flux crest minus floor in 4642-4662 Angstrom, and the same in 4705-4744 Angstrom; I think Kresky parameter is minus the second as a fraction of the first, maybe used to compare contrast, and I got -1.5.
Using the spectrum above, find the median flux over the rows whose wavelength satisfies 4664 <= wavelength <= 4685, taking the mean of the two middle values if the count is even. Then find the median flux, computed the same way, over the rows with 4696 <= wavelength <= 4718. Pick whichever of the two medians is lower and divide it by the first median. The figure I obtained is 0.99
